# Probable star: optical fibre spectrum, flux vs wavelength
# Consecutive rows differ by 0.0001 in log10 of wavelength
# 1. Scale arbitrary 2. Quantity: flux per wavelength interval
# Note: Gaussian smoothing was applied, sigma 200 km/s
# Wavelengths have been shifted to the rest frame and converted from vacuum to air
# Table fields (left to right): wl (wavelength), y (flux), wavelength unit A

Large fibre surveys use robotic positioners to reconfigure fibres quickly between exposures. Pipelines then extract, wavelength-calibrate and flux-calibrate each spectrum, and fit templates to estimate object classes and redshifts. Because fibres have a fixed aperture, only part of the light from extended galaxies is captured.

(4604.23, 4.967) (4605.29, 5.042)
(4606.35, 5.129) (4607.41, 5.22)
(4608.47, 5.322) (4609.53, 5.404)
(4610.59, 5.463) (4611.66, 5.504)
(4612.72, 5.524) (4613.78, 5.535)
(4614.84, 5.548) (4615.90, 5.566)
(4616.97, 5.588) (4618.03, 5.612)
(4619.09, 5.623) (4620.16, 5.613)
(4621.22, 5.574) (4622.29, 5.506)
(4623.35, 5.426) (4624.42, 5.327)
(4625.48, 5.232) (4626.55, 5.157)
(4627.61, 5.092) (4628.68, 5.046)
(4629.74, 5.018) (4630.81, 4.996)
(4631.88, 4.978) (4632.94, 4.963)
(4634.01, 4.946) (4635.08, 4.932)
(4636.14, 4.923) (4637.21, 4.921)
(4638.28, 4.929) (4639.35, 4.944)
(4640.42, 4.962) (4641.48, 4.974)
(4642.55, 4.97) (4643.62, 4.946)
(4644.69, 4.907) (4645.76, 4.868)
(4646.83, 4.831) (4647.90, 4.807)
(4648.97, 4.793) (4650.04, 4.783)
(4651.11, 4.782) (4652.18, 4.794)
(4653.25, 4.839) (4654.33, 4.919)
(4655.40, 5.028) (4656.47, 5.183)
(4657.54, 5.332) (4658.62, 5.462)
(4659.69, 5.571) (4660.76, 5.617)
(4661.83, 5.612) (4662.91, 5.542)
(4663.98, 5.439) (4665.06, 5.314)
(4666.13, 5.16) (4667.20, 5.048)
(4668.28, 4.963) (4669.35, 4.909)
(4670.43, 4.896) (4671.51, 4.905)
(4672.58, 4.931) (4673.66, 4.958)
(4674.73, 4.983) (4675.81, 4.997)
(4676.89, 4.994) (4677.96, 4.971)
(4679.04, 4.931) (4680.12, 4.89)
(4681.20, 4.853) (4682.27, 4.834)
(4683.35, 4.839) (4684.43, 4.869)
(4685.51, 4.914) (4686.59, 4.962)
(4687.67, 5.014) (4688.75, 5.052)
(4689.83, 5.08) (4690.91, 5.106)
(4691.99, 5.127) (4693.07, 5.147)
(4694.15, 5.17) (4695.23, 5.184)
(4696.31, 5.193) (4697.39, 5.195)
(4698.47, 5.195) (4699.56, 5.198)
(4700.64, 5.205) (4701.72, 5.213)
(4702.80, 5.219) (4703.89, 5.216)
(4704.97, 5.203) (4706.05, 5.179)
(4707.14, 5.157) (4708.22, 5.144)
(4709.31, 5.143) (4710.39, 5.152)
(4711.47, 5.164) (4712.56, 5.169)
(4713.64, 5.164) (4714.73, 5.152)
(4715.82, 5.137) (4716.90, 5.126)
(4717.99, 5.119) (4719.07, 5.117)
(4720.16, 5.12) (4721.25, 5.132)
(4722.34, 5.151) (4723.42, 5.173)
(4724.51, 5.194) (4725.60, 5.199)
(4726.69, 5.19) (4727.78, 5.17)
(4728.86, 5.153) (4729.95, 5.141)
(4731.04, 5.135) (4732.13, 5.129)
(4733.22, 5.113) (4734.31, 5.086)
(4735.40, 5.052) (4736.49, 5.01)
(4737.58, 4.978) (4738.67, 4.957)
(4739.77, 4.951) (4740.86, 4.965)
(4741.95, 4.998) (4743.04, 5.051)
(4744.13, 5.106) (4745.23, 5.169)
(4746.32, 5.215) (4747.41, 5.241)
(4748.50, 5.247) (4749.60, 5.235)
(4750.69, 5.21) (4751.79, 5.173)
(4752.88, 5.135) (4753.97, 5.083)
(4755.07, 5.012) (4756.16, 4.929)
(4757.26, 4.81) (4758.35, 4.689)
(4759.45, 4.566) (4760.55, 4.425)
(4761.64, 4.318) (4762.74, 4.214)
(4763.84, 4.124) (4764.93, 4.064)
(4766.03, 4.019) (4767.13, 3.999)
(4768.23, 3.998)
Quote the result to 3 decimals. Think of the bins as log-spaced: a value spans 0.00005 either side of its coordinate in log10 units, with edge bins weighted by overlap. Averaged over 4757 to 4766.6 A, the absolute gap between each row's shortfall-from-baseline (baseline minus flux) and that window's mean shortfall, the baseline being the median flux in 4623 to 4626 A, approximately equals 0.234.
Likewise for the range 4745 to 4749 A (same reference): 0.026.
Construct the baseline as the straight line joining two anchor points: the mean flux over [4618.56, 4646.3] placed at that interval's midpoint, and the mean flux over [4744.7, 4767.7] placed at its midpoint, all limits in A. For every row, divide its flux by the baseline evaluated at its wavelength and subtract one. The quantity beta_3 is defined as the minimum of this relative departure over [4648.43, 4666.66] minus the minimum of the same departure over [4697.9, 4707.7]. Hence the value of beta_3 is -0.11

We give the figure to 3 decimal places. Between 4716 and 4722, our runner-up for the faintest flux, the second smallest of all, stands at 5.119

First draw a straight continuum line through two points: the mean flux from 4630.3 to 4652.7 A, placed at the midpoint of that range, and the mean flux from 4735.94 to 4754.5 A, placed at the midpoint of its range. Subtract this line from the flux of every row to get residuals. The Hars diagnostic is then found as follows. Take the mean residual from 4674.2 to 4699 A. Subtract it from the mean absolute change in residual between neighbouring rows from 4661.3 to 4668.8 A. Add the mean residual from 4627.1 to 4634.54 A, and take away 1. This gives -0.80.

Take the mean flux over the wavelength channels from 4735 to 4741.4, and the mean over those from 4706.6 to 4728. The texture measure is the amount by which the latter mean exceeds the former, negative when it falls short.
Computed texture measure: 0.17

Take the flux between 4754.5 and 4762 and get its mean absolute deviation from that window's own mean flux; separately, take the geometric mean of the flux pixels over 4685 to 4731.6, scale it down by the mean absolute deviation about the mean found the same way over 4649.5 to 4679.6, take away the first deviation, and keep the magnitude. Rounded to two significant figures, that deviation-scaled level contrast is 22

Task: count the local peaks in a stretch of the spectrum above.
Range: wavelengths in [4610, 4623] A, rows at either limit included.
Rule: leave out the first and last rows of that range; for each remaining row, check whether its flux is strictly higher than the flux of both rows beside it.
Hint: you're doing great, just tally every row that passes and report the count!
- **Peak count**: 1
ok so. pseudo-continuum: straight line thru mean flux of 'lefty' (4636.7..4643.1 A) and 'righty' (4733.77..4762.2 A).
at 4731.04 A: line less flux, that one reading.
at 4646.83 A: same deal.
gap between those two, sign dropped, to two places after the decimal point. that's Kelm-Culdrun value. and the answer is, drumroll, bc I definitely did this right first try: 0.28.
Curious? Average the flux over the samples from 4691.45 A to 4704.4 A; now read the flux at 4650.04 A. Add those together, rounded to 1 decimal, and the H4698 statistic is 10.0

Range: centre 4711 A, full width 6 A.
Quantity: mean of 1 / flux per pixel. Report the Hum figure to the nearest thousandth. 0.194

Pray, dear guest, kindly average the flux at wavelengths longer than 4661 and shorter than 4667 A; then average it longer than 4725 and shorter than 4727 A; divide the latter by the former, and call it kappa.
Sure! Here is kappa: 0.96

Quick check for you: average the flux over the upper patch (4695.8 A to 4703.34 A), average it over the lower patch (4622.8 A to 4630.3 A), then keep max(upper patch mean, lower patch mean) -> 5.20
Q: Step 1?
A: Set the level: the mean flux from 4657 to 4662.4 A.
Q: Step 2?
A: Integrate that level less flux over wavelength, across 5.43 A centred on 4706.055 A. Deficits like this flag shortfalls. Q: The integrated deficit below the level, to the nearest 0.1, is 1.8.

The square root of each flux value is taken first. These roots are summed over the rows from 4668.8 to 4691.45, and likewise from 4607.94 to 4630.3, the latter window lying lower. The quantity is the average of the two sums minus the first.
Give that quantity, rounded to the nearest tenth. 1.1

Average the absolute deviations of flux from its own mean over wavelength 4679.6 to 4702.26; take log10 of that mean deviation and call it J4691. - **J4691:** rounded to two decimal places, -0.91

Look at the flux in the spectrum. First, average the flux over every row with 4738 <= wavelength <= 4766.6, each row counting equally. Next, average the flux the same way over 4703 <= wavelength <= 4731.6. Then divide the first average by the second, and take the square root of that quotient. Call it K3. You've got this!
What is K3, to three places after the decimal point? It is 0.969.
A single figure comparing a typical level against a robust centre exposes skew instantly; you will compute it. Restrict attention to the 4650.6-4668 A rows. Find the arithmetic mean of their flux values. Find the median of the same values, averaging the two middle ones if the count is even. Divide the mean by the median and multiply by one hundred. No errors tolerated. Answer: 100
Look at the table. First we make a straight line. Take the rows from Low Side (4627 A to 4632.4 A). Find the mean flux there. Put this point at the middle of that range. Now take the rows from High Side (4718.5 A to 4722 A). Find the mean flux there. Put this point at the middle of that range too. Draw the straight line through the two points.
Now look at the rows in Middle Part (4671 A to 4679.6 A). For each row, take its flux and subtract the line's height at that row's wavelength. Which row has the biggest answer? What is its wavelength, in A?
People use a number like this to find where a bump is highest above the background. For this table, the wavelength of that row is 4675.81 A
